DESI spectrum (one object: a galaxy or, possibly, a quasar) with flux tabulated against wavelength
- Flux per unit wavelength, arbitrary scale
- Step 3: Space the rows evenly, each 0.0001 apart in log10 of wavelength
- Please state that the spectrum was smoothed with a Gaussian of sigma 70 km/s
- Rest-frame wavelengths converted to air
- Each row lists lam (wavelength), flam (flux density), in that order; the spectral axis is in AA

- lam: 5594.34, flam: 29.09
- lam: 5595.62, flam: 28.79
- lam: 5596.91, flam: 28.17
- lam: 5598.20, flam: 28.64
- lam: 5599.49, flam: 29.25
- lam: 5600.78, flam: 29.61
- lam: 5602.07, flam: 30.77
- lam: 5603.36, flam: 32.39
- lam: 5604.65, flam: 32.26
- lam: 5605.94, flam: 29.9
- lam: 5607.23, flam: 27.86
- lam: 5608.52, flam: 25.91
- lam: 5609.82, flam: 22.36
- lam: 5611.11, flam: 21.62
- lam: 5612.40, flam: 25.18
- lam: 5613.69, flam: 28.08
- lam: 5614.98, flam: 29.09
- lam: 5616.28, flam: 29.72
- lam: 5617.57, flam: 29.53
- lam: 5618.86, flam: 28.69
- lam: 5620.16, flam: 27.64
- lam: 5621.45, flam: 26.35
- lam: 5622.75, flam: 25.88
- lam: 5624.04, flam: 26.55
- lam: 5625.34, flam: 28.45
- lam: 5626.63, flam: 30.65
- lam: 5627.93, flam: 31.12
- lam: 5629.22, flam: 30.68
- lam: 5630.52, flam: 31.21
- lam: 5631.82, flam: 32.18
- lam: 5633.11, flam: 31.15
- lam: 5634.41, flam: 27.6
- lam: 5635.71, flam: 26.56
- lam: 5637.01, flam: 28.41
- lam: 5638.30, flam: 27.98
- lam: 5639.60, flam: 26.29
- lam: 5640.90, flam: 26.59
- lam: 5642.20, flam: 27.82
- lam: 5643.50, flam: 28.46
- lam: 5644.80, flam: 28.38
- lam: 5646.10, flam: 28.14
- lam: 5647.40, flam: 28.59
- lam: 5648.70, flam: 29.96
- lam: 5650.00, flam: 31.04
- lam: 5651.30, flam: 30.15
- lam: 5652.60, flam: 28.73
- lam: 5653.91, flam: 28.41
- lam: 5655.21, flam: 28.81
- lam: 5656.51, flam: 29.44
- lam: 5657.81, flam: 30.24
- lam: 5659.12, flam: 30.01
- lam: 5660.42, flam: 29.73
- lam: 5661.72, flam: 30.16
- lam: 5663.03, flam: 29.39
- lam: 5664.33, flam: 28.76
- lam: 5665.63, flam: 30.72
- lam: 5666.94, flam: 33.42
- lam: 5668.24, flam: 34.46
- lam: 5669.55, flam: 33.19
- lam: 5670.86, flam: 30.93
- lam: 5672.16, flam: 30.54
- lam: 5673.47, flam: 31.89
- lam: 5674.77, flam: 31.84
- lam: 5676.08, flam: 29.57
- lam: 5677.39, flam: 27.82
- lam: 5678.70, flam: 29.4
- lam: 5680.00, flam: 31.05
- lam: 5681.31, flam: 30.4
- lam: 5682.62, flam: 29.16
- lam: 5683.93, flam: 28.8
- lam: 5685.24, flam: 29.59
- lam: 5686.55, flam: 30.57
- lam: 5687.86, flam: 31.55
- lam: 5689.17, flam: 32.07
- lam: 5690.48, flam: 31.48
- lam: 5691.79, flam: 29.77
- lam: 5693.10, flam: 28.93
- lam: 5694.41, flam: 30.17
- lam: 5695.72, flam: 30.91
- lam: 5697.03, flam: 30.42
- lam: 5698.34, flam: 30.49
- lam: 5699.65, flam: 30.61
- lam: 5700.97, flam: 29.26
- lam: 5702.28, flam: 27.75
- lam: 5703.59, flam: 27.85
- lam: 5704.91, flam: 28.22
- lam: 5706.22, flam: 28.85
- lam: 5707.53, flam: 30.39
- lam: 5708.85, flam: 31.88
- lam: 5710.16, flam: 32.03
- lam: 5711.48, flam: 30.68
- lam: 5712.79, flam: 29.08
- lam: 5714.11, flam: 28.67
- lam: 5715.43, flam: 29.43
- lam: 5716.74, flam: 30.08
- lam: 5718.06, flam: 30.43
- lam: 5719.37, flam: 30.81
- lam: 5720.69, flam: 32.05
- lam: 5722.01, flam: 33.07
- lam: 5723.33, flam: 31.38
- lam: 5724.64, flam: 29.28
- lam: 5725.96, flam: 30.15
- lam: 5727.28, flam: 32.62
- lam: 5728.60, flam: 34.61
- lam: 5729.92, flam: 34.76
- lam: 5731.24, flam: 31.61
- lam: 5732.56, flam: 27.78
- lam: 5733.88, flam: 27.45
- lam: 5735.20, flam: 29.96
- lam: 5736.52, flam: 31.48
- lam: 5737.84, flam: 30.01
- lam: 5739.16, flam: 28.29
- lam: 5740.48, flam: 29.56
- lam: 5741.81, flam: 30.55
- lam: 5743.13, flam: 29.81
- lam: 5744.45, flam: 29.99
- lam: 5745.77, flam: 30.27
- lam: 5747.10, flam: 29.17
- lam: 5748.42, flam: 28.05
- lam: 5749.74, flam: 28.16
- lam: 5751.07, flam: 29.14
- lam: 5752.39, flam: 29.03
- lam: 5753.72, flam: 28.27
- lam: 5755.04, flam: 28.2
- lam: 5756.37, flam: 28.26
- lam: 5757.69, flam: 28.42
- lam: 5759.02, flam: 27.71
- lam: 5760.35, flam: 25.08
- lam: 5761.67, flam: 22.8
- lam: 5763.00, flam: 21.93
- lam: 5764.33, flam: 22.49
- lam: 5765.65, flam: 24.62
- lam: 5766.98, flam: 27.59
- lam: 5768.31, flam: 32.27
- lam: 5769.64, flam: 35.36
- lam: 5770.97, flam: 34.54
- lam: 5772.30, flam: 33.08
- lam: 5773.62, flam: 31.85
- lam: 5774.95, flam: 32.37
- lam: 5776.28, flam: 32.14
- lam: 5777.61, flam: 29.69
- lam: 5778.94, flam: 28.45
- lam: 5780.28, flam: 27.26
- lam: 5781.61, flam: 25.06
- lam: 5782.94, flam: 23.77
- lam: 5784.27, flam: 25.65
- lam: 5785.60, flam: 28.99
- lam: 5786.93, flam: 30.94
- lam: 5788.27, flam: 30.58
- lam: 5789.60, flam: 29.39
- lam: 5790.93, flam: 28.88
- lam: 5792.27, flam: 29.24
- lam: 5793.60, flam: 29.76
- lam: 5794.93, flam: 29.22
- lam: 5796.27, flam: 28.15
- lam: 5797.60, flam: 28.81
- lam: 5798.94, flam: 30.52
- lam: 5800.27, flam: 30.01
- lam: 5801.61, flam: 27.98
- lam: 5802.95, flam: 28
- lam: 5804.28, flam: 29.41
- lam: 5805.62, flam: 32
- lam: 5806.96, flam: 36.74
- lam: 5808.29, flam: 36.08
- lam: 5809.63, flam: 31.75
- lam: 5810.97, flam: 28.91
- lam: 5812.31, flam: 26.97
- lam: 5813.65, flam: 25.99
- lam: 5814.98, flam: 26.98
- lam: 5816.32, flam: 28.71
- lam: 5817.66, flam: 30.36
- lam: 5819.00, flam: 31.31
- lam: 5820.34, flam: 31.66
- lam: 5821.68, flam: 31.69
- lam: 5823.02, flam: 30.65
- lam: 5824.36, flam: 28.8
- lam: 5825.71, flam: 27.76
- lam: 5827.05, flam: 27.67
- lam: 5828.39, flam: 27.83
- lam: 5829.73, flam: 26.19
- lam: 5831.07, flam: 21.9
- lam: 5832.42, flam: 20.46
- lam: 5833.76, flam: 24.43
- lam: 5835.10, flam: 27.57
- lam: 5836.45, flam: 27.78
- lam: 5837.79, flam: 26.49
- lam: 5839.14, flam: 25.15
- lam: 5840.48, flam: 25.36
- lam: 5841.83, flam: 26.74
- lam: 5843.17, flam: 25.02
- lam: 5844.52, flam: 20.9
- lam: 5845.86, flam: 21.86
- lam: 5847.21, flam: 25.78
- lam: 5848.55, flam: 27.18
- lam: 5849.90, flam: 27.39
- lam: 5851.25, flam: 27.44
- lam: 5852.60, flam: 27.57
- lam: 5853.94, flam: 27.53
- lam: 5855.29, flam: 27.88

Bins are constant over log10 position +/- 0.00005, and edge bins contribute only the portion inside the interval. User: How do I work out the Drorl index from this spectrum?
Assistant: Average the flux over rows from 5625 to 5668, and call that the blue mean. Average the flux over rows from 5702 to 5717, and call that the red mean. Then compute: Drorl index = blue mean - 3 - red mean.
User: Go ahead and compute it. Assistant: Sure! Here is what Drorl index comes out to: -3.2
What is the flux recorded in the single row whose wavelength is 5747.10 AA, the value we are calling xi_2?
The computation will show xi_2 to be 29.17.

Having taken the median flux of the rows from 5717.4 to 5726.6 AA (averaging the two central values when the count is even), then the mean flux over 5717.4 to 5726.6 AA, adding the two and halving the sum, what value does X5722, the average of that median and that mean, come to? 30.9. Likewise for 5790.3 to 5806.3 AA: 29.3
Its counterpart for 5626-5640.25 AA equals 30.0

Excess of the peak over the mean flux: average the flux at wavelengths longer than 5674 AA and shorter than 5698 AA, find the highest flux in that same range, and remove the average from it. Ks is 1.9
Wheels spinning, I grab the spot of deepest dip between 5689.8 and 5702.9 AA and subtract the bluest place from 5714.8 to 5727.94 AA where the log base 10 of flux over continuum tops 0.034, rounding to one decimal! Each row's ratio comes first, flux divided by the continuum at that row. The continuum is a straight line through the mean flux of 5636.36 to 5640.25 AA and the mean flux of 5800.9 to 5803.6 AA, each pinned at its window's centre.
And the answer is -14.5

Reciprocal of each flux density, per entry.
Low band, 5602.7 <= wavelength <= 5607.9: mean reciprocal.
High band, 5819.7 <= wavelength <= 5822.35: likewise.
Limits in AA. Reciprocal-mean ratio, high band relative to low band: 0.96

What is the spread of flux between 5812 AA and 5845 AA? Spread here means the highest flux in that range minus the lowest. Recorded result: 11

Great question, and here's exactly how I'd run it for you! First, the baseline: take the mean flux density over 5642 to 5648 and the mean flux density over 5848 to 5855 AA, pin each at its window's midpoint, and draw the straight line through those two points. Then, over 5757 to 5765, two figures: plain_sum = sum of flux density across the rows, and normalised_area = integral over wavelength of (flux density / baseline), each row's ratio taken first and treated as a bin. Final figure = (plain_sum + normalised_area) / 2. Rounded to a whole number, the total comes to 78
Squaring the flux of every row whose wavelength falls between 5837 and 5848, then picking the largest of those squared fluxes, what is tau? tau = 715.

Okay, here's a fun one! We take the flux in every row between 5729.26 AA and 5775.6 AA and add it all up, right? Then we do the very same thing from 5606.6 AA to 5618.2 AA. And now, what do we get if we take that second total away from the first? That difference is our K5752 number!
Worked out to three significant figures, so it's 781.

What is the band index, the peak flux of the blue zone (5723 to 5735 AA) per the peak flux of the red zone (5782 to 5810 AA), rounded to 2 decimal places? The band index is 0.95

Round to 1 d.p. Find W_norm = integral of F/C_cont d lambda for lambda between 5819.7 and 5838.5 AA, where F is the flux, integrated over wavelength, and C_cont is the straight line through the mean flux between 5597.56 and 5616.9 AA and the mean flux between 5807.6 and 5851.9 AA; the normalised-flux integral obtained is 18.7 AA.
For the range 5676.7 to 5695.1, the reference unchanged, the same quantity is 19.8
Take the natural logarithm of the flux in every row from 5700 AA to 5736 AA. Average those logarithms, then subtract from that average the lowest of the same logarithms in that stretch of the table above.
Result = 0.10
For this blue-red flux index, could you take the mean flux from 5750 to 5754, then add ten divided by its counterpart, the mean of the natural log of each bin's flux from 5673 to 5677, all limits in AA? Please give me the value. 32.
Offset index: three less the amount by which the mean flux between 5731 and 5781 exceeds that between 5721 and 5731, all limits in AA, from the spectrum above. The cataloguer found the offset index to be 6.2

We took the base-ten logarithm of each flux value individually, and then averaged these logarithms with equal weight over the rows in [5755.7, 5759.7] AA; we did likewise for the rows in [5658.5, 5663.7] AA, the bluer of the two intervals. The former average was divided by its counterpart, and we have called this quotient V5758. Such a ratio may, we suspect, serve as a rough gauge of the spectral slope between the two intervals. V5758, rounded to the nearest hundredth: 0.98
